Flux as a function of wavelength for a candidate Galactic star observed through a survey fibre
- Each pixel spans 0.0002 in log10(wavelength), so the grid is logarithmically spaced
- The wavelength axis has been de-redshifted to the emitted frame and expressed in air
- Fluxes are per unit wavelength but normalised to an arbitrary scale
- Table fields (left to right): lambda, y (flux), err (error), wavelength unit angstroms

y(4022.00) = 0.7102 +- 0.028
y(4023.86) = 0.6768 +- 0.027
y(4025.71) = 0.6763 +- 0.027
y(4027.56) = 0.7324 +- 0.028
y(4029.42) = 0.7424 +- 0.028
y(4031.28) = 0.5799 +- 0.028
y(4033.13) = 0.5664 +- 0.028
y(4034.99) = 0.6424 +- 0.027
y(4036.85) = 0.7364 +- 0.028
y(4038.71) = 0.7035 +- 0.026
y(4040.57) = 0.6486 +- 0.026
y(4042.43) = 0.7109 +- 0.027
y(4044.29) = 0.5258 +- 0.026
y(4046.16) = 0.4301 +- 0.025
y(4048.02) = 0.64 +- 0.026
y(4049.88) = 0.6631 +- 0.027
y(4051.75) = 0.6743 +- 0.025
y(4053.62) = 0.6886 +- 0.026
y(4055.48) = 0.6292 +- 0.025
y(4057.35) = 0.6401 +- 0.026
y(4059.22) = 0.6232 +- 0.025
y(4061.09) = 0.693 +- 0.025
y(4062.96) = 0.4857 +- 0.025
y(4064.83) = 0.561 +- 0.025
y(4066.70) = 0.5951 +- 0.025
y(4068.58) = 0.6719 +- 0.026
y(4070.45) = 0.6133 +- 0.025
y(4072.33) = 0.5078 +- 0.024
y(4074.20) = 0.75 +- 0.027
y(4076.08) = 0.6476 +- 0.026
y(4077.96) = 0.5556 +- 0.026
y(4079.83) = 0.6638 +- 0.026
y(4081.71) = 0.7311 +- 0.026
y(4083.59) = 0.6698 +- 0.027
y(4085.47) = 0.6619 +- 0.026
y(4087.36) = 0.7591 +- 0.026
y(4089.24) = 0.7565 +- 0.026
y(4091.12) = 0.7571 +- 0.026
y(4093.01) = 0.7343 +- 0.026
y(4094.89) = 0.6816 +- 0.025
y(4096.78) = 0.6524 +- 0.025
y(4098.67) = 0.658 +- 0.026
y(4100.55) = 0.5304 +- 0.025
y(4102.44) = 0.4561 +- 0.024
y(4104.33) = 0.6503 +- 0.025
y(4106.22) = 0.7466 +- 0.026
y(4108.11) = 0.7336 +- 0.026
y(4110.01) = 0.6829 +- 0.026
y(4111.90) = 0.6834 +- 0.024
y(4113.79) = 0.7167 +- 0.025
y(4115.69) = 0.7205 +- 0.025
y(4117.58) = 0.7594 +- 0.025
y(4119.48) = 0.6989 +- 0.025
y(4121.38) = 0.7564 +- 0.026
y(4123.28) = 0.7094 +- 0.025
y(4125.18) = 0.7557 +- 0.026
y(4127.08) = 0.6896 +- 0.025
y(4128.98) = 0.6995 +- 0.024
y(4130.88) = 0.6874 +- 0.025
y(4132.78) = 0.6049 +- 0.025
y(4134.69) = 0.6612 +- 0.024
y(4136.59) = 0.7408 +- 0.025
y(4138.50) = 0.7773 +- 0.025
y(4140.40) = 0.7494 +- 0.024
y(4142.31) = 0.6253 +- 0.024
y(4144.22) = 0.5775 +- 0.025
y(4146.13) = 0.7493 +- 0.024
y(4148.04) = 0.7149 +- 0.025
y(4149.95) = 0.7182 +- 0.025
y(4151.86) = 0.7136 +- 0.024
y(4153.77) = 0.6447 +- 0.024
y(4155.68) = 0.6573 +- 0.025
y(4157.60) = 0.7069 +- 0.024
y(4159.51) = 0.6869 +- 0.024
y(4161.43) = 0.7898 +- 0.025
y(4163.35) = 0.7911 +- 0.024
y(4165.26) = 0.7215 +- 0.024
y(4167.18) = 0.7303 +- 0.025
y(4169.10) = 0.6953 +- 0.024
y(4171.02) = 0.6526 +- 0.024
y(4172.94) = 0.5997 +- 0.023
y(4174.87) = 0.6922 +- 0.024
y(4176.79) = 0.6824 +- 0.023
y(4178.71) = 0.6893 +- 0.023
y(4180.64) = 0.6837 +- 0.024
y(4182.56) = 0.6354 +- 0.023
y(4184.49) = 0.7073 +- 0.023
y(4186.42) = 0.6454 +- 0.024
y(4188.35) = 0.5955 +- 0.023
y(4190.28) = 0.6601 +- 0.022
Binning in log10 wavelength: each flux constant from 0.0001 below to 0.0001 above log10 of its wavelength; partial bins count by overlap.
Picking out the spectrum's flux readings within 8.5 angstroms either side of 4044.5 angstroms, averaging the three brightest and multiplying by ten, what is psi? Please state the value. 7.2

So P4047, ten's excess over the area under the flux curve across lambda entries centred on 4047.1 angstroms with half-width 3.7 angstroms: 5.8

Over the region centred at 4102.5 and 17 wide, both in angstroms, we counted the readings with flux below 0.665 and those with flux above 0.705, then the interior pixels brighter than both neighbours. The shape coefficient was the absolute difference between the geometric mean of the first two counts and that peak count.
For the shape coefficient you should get 1.2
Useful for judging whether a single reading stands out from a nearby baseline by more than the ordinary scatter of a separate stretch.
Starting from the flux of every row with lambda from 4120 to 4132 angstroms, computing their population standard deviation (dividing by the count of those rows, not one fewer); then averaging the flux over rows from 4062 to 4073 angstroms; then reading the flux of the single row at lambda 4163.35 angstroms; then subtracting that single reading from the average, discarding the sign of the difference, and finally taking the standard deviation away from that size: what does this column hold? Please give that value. 0.19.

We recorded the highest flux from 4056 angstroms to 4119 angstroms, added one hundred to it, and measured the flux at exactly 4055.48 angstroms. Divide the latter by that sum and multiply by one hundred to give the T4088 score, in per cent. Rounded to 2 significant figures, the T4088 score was 0.62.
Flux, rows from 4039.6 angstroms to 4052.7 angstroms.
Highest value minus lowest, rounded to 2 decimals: 0.28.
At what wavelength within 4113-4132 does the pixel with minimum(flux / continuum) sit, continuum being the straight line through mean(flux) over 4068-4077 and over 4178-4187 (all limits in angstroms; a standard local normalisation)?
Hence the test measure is 4130.88 angstroms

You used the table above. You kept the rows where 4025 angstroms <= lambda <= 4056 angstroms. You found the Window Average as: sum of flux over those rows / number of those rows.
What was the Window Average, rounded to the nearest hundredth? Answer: 0.65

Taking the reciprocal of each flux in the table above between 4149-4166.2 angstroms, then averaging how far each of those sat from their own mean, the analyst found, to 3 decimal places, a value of 0.071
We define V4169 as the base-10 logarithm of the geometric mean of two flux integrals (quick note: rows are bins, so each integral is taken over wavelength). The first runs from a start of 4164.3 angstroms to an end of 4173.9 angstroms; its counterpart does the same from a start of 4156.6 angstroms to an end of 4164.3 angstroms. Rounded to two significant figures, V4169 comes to 0.79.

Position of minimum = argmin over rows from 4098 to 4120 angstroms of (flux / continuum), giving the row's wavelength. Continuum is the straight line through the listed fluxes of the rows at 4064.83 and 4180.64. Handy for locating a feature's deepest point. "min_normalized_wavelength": 4102.44 angstroms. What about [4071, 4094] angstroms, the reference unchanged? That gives 4072.33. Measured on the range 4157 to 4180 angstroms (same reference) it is 4172.94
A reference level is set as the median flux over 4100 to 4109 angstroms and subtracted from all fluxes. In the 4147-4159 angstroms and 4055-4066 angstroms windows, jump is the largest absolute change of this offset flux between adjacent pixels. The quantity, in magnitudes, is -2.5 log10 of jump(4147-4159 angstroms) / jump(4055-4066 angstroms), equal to 1.2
